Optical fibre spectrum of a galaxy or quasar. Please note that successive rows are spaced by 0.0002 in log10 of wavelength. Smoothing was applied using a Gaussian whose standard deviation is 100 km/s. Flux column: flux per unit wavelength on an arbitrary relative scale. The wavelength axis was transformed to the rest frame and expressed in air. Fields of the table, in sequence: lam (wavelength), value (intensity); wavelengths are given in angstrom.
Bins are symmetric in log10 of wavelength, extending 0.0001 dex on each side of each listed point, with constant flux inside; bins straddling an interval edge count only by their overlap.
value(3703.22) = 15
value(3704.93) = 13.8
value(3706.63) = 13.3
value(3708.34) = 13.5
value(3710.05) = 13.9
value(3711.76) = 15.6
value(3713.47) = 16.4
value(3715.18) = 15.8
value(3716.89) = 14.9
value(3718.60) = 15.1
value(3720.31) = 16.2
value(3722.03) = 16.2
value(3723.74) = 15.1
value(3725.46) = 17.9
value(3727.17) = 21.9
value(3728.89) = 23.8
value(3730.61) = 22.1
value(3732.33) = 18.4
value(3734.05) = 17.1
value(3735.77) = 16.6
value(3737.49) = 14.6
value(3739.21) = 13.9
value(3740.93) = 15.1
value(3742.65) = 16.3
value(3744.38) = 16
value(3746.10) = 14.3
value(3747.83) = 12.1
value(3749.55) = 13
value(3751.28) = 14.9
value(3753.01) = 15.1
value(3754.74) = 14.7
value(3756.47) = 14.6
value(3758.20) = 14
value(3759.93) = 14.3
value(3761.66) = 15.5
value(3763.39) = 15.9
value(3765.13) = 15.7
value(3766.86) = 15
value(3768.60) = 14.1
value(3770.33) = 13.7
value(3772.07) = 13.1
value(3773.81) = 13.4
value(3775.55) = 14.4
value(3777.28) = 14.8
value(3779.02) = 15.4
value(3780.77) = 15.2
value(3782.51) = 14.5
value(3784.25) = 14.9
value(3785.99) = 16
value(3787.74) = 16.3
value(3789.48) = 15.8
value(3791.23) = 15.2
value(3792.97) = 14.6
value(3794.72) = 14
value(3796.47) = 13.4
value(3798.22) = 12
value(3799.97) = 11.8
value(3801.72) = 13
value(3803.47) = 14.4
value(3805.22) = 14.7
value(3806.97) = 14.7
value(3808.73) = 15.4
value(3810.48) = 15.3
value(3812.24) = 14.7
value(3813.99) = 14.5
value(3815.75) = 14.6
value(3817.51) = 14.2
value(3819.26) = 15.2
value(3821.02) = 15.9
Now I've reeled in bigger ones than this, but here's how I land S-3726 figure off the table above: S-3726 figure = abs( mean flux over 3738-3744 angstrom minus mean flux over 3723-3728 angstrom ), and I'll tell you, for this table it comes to 3.2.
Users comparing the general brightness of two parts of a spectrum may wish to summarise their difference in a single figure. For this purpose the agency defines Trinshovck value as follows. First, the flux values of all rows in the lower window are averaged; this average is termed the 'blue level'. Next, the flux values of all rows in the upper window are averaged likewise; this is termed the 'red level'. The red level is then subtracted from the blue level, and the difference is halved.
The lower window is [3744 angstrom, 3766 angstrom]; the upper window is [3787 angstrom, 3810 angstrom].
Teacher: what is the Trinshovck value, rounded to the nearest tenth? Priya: 0.2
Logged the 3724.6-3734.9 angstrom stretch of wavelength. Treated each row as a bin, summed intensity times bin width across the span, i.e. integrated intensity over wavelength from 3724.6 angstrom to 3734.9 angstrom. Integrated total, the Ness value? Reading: 208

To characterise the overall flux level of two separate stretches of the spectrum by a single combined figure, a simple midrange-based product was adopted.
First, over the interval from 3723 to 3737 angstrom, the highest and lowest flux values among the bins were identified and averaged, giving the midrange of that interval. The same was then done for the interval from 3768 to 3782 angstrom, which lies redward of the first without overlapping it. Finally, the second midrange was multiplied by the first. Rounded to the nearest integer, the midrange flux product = 277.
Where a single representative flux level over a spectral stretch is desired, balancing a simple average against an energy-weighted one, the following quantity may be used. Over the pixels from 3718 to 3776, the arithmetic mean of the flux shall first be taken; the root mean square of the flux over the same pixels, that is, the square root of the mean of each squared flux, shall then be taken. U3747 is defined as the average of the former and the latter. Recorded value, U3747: 15.8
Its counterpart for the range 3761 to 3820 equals 14.6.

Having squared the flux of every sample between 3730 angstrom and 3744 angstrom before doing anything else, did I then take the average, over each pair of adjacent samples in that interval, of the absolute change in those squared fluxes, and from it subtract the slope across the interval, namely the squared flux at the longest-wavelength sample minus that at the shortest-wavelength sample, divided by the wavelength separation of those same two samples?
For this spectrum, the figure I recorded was 71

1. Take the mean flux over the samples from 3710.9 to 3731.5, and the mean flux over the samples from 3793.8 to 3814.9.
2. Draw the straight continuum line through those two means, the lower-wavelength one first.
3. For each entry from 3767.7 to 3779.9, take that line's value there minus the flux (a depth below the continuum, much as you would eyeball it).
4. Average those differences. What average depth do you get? 1.2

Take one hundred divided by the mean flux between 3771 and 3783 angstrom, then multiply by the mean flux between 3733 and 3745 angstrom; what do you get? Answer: 109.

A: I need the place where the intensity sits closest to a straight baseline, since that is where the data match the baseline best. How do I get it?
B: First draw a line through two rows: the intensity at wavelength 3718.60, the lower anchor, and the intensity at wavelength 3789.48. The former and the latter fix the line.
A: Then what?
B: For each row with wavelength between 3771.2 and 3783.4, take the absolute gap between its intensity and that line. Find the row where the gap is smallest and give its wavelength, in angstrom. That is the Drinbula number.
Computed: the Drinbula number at 3779.02 angstrom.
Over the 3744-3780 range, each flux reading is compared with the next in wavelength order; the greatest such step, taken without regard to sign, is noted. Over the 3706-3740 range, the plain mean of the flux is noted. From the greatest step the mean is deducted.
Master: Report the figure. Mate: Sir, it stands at -14.4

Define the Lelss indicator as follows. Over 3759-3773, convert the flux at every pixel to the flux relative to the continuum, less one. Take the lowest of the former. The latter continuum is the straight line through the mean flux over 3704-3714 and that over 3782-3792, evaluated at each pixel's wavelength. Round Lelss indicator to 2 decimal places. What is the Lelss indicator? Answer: -0.14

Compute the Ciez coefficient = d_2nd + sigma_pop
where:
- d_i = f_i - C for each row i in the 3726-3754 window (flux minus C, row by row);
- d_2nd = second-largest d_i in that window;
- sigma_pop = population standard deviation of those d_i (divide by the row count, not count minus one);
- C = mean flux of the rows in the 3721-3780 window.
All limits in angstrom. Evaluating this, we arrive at 9.7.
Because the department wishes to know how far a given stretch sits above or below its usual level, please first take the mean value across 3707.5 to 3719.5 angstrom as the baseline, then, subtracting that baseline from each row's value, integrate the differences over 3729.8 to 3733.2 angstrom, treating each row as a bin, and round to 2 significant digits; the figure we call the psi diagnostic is 18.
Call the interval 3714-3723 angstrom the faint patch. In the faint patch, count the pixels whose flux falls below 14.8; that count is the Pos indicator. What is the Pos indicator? 0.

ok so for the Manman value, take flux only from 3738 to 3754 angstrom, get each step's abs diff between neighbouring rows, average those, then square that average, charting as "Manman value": 1.4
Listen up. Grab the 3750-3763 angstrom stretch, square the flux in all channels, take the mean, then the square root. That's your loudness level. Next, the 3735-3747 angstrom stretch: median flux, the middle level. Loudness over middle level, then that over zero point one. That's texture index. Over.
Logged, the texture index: 9.8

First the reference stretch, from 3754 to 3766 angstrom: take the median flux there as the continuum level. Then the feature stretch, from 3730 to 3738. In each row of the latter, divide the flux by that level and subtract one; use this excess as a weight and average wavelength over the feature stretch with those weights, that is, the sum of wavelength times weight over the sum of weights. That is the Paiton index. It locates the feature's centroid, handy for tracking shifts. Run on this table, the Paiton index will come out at 3732.2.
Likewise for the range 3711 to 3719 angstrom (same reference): 3714.2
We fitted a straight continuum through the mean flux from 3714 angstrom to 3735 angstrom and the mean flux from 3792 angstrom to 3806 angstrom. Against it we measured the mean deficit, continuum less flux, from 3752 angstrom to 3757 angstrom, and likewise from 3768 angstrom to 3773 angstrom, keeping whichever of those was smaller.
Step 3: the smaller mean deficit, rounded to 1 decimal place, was 1.3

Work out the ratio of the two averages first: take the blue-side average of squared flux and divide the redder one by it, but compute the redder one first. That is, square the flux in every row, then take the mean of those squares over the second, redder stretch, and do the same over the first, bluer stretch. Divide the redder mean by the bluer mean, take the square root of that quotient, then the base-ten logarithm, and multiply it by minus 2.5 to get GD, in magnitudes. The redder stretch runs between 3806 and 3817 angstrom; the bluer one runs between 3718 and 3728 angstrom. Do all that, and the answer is 0.16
